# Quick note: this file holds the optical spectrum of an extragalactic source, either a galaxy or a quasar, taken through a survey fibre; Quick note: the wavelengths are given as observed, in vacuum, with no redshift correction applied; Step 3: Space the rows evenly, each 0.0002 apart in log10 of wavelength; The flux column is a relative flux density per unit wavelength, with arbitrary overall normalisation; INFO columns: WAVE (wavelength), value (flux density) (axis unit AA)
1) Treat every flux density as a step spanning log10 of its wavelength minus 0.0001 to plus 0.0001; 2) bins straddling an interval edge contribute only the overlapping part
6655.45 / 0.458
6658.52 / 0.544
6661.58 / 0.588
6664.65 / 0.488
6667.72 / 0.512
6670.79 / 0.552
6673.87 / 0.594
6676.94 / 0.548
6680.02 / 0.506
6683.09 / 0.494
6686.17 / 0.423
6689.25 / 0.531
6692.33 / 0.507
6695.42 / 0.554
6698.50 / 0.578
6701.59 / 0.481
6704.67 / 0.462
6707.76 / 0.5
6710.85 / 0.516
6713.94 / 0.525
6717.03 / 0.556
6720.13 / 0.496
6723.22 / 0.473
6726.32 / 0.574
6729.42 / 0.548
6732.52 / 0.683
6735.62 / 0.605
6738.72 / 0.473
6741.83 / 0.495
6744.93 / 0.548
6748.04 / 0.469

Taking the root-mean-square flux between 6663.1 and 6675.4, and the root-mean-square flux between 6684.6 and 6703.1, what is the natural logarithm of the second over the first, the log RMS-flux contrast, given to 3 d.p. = -0.044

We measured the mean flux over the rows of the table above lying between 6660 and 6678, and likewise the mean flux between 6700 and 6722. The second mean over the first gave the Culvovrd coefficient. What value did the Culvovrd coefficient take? 0.92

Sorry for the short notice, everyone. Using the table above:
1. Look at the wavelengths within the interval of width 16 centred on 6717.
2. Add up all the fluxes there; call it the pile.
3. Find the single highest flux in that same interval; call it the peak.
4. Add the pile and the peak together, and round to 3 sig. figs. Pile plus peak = 3.12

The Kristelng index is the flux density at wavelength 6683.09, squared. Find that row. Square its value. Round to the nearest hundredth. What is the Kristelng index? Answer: 0.24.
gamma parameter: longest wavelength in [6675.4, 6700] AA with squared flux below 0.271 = 6692.33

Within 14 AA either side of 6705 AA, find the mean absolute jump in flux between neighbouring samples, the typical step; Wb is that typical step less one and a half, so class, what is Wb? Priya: -1.46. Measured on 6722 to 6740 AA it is -1.41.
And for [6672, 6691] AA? -1.44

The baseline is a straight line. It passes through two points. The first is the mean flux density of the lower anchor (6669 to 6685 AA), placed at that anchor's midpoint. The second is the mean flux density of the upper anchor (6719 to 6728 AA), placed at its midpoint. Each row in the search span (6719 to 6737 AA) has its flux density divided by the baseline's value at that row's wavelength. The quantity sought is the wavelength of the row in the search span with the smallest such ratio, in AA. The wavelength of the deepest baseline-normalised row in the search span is 6723.22 AA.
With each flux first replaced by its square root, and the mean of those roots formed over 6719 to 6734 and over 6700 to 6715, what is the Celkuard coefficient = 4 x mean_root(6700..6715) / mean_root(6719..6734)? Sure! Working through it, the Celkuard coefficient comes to 3.79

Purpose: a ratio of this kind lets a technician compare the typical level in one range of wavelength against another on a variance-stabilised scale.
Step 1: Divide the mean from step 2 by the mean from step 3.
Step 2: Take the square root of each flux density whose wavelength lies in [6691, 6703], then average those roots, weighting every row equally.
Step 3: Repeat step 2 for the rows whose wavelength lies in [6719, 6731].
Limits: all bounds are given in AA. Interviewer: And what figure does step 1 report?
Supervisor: 1.01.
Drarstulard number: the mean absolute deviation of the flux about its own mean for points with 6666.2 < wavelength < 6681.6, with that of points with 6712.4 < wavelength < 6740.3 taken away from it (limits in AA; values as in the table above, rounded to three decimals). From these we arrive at -0.023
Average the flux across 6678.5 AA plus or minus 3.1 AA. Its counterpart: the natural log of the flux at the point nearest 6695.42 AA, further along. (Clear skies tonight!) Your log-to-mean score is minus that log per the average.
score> 1.1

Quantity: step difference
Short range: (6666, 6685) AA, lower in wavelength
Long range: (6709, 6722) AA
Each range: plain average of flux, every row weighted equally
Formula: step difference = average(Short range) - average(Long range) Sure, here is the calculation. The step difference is 0.01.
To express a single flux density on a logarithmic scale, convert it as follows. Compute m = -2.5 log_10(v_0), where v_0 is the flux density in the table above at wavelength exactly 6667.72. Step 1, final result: 0.73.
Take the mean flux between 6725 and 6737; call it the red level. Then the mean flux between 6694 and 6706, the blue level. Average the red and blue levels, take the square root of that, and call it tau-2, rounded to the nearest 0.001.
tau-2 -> 0.749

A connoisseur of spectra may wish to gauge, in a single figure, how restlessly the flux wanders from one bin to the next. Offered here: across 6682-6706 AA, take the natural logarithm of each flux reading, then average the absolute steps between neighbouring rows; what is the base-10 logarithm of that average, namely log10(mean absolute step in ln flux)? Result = -0.951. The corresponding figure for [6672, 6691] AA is -0.945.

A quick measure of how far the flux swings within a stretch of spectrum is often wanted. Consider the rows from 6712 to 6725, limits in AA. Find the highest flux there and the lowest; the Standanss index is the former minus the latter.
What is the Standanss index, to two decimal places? 0.08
